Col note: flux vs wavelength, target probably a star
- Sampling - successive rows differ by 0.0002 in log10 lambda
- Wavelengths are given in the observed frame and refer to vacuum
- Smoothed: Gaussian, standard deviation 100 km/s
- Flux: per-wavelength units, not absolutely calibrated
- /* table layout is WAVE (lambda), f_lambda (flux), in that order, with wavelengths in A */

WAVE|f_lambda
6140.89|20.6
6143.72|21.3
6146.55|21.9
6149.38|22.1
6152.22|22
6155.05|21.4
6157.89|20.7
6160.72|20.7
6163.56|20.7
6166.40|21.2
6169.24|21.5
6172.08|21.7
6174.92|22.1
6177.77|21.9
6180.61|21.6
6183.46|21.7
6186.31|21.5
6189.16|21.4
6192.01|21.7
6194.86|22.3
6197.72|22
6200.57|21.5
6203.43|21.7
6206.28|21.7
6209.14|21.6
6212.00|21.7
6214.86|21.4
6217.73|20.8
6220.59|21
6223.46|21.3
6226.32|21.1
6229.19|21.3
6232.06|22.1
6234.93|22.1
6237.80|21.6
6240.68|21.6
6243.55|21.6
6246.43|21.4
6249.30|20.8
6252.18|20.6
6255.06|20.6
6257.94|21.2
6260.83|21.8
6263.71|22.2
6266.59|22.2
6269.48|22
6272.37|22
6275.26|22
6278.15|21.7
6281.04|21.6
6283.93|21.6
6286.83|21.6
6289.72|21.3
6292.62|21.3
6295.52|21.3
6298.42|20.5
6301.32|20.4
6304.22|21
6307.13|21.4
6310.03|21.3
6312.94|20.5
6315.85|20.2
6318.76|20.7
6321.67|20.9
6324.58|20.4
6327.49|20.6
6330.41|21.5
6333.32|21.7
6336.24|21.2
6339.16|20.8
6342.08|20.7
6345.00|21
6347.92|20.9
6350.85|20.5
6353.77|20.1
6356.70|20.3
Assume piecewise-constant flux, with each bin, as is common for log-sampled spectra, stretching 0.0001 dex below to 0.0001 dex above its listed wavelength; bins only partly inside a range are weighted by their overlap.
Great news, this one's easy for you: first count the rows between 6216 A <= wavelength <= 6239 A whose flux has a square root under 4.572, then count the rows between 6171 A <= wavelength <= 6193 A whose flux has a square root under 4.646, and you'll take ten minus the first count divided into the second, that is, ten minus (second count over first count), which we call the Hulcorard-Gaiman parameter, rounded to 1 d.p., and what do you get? 8.0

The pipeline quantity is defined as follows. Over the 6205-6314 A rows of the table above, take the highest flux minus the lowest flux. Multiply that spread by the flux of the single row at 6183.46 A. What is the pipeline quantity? 39.1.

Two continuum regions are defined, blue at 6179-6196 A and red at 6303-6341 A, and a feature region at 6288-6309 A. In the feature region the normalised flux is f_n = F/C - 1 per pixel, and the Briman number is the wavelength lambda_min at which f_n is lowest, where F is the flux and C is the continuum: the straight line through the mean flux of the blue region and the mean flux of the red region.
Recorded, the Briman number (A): 6301.32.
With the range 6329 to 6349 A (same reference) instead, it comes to 6342.08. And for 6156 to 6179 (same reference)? 6157.89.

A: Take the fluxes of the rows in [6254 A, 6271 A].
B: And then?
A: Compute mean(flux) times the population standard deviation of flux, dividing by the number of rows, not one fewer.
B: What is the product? 13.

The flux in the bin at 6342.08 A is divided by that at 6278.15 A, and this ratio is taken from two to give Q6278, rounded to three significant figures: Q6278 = 1.05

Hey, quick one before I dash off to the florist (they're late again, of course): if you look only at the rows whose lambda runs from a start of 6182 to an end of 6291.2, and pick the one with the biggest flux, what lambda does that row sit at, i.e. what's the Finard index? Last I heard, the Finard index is 6194.86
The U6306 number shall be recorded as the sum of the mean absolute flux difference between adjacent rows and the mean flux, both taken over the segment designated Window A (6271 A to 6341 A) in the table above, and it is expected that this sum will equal 21.5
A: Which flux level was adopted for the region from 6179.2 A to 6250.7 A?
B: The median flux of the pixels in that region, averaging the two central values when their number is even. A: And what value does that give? 21.6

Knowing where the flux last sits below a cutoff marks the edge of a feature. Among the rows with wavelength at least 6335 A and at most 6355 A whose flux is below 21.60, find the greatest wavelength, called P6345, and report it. 6353.77 A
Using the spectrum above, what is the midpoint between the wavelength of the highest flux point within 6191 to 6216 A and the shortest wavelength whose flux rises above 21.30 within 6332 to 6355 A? 6264.1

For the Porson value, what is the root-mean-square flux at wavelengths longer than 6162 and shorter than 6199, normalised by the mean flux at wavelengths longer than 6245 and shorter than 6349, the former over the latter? 1.02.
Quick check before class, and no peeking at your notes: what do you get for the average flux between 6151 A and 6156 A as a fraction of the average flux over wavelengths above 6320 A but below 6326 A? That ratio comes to 1.05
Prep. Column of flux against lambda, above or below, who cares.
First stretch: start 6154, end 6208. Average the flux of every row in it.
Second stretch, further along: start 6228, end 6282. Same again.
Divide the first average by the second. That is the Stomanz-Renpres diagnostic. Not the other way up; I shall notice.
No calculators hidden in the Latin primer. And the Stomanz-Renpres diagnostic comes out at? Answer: 1.00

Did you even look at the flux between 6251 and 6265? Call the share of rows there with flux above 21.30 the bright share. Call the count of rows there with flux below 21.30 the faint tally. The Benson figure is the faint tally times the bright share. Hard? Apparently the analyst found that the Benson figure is 1.20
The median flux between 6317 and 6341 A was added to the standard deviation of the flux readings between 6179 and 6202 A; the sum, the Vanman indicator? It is 21.1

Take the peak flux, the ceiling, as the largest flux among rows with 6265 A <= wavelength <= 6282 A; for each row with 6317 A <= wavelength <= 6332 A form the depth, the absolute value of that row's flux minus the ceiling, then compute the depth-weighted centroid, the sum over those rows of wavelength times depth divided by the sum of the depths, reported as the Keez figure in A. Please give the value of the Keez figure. 6324.0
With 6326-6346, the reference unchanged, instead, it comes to 6336.7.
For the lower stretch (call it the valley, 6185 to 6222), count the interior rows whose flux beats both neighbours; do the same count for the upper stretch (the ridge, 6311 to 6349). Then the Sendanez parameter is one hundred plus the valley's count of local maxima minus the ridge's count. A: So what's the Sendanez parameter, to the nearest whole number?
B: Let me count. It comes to 99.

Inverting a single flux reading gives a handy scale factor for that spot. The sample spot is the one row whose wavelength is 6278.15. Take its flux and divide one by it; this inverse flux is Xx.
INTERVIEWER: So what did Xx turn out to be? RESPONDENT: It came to 0.0461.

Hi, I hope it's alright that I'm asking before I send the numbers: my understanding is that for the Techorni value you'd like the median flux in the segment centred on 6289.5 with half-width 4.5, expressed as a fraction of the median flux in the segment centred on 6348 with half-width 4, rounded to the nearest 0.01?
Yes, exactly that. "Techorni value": 1.02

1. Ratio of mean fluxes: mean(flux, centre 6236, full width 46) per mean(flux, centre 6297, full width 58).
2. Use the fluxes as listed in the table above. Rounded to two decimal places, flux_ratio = 1.00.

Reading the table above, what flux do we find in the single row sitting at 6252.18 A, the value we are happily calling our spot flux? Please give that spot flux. 20.6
